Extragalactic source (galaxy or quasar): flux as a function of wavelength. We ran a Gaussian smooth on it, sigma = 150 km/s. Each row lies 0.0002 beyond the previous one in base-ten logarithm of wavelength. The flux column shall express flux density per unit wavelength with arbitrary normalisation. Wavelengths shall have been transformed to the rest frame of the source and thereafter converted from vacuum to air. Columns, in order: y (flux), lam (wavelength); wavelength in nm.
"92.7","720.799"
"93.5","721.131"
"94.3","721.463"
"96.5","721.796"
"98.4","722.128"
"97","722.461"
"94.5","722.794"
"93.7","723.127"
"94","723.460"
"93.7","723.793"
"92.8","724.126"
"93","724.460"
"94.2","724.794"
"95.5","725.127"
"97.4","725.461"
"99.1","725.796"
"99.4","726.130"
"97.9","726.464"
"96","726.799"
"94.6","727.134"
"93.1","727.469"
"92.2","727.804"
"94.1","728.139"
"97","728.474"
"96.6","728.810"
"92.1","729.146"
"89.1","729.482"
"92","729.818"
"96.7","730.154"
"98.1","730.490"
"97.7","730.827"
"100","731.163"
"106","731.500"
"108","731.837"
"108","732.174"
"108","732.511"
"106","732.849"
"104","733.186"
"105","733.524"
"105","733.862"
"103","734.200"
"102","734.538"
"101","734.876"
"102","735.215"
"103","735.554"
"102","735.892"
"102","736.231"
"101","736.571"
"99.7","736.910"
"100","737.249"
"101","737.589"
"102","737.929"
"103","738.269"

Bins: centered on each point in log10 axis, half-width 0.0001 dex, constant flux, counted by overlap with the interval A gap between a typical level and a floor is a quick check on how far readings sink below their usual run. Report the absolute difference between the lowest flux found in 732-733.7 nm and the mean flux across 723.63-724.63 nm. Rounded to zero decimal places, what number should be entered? 11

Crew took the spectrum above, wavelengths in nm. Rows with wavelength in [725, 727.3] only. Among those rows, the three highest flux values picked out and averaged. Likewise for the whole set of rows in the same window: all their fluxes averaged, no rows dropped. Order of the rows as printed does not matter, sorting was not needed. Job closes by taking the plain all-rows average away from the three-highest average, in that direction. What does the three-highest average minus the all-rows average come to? 1.7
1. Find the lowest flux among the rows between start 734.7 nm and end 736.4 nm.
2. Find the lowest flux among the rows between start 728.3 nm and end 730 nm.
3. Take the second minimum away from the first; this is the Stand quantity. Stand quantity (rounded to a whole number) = 12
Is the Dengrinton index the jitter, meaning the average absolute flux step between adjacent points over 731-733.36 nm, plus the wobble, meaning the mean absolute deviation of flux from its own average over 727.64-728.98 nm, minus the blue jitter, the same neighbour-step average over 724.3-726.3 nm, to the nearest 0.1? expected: 2.5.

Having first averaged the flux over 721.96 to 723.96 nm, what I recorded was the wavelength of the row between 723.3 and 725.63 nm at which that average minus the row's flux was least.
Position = 725.461 nm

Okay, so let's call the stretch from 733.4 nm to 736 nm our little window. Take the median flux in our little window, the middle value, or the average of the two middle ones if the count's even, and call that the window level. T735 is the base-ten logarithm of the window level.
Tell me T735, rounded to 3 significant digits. 2.01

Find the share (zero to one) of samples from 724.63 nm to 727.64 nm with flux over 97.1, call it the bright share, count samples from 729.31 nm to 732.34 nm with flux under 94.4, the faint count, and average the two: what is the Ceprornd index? 1.22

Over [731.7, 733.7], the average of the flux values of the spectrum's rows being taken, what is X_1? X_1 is 106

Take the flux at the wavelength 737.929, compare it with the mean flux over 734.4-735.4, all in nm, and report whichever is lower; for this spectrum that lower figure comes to 102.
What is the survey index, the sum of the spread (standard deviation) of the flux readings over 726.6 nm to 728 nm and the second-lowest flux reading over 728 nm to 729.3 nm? 96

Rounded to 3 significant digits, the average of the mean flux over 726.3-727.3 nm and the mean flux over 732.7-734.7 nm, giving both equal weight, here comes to 100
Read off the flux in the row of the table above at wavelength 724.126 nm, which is 92.8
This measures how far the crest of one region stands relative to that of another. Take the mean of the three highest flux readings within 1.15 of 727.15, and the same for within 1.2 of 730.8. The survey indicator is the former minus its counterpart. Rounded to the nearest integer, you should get -7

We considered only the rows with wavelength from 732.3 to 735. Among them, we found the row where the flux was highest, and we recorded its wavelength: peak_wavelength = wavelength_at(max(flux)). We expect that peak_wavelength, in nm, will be 732.511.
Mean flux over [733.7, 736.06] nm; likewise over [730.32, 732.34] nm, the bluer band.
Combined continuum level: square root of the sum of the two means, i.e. 14.3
